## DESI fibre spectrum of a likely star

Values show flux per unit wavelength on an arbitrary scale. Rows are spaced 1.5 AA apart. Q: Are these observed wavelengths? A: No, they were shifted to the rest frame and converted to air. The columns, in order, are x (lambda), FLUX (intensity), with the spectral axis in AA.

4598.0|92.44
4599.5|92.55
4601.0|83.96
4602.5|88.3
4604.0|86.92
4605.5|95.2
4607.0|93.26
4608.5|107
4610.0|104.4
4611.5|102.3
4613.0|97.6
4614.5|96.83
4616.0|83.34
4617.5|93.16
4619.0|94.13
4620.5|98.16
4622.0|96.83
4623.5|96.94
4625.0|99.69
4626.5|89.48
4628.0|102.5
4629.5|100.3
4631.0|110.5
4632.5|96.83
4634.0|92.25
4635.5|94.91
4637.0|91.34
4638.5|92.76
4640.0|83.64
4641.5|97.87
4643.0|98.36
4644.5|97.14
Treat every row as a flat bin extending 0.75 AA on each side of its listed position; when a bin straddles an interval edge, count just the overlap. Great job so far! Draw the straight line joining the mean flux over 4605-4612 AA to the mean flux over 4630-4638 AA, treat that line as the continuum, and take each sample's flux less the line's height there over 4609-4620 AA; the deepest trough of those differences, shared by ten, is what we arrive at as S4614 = -1.6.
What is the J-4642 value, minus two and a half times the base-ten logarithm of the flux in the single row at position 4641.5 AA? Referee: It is -4.98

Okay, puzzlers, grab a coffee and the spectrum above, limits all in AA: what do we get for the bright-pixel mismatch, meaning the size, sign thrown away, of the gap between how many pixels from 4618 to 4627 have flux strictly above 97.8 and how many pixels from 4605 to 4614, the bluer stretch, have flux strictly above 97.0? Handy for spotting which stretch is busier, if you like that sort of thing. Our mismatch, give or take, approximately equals 2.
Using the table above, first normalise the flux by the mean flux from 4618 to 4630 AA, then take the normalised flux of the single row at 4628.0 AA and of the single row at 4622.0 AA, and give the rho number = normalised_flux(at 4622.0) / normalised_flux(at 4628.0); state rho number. 0.945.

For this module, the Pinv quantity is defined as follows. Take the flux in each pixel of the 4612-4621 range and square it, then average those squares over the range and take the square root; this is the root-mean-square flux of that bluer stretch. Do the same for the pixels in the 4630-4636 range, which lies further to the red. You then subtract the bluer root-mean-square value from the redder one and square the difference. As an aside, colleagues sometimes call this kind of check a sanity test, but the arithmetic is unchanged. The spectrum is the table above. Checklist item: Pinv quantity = 24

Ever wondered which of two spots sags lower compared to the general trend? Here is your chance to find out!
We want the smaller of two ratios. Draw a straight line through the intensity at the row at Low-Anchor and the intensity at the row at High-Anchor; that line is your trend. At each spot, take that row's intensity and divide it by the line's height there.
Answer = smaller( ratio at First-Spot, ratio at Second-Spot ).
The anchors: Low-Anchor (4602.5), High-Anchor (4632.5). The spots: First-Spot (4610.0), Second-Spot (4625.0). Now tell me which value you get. 1.05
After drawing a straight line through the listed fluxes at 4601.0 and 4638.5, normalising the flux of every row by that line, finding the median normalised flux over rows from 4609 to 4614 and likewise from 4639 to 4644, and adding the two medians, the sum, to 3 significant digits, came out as 2.23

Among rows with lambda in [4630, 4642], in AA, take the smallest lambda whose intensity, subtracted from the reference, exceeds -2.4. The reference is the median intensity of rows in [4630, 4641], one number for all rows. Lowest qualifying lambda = 4634.0 AA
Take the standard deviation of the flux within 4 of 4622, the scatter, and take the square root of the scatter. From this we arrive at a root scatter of 1.4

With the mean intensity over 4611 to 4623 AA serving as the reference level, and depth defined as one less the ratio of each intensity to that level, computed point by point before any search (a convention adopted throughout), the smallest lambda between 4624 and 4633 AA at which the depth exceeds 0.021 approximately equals 4626.5 AA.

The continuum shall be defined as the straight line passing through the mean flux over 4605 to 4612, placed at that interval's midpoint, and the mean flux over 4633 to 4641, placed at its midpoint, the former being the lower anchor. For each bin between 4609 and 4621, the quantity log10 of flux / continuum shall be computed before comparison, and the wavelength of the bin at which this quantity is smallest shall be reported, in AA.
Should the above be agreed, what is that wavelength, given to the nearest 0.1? 4616.0 AA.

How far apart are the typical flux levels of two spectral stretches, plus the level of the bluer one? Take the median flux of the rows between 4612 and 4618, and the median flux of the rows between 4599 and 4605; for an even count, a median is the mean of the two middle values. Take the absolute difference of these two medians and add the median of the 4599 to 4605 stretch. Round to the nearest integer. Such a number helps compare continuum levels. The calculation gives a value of 95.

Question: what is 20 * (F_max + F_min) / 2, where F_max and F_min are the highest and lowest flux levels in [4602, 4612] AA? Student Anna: 1939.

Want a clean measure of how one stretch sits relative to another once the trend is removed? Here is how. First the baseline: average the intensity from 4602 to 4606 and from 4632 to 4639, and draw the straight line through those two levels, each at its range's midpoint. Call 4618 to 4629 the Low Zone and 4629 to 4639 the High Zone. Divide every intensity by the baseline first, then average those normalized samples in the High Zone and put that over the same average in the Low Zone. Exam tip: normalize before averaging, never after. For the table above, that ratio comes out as 0.99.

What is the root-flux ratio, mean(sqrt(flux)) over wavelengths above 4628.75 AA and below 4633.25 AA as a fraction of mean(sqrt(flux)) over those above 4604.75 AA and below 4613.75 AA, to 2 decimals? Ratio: 1.01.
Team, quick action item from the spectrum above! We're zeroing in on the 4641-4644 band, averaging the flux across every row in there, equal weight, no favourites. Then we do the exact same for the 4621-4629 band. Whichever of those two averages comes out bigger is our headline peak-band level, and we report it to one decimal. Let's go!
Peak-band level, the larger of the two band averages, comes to 98.1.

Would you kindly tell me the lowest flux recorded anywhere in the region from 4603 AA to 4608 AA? 86.92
